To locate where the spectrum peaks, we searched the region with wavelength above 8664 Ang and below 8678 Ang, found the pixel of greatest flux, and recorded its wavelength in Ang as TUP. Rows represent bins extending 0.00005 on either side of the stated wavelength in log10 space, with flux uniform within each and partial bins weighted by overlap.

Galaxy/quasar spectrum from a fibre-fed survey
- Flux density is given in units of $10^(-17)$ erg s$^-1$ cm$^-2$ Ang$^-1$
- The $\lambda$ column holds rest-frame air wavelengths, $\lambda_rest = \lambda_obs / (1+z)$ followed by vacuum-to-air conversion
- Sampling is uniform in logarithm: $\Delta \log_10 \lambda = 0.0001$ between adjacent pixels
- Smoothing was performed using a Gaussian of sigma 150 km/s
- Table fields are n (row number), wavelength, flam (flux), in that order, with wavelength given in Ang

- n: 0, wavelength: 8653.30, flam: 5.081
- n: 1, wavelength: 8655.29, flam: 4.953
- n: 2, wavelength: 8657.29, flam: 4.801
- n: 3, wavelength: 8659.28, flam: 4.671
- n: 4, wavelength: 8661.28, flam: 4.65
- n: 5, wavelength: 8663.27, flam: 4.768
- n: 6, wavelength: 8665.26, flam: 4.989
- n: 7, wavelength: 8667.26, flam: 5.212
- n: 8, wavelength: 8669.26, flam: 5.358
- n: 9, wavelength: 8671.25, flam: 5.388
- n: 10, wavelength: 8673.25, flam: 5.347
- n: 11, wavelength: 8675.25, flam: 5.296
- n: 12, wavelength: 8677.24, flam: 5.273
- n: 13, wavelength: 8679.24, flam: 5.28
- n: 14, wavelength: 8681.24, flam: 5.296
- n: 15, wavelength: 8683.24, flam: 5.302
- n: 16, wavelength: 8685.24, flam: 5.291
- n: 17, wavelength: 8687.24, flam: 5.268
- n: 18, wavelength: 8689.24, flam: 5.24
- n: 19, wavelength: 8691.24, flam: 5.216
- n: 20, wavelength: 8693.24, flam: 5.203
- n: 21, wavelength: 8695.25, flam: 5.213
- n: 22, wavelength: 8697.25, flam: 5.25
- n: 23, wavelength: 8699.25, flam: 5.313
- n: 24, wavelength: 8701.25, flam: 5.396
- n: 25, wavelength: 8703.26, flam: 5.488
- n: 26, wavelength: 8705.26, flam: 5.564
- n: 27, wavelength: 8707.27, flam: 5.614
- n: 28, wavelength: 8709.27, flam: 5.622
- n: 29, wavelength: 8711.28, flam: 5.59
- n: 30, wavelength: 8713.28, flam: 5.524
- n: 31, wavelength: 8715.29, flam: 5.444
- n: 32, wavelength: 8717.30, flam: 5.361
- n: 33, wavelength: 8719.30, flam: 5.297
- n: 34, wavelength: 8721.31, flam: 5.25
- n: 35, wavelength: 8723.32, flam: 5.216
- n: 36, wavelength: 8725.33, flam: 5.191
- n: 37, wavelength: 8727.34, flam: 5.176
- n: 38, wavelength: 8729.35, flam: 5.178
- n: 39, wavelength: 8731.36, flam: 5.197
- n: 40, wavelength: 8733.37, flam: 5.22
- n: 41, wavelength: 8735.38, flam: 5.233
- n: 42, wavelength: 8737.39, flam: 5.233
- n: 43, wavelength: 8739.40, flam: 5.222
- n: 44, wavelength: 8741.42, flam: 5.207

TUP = 8671.25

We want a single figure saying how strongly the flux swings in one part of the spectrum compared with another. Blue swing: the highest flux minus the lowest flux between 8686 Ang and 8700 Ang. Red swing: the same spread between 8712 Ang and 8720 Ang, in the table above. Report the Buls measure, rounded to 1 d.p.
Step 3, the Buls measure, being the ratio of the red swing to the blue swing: 2.1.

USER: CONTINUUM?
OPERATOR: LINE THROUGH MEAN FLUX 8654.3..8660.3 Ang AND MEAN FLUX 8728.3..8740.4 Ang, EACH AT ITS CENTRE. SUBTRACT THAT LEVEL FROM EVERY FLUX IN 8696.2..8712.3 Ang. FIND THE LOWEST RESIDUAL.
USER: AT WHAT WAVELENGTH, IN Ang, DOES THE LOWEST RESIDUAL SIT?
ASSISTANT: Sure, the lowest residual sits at 8697.25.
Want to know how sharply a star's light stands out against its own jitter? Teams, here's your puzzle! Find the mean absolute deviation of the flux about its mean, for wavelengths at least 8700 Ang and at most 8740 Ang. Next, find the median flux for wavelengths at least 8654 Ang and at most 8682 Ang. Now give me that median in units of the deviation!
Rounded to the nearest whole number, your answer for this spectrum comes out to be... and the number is 36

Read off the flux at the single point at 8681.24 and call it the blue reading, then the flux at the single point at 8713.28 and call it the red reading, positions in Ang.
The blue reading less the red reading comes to -0.23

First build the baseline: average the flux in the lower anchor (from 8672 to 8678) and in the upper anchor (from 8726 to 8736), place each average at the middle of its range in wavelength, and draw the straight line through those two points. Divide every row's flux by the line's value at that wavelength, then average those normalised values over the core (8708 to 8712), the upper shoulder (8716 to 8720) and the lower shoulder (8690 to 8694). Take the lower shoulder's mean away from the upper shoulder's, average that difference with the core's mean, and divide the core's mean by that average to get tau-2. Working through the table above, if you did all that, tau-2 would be 1.94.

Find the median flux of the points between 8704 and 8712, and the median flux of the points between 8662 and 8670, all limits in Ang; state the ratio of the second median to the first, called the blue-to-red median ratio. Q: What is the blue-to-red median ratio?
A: 0.91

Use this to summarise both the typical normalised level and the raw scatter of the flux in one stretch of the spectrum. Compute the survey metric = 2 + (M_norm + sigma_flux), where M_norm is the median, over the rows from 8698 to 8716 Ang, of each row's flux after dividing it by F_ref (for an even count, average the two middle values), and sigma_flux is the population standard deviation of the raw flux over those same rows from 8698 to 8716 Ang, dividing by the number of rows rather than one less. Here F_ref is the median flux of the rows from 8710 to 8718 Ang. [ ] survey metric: 3.11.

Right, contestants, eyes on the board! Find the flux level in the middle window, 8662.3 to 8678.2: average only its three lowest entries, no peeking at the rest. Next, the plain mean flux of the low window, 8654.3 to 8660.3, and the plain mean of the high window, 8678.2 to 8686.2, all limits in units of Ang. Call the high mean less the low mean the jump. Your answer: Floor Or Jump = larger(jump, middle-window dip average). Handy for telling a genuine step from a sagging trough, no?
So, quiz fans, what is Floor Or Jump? 4.99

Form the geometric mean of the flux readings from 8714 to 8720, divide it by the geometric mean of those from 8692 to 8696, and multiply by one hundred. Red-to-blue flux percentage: 103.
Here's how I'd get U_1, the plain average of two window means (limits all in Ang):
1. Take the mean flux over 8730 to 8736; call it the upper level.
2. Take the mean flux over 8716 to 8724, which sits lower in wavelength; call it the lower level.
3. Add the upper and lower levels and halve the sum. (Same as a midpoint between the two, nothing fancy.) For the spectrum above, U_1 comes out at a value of 5.25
